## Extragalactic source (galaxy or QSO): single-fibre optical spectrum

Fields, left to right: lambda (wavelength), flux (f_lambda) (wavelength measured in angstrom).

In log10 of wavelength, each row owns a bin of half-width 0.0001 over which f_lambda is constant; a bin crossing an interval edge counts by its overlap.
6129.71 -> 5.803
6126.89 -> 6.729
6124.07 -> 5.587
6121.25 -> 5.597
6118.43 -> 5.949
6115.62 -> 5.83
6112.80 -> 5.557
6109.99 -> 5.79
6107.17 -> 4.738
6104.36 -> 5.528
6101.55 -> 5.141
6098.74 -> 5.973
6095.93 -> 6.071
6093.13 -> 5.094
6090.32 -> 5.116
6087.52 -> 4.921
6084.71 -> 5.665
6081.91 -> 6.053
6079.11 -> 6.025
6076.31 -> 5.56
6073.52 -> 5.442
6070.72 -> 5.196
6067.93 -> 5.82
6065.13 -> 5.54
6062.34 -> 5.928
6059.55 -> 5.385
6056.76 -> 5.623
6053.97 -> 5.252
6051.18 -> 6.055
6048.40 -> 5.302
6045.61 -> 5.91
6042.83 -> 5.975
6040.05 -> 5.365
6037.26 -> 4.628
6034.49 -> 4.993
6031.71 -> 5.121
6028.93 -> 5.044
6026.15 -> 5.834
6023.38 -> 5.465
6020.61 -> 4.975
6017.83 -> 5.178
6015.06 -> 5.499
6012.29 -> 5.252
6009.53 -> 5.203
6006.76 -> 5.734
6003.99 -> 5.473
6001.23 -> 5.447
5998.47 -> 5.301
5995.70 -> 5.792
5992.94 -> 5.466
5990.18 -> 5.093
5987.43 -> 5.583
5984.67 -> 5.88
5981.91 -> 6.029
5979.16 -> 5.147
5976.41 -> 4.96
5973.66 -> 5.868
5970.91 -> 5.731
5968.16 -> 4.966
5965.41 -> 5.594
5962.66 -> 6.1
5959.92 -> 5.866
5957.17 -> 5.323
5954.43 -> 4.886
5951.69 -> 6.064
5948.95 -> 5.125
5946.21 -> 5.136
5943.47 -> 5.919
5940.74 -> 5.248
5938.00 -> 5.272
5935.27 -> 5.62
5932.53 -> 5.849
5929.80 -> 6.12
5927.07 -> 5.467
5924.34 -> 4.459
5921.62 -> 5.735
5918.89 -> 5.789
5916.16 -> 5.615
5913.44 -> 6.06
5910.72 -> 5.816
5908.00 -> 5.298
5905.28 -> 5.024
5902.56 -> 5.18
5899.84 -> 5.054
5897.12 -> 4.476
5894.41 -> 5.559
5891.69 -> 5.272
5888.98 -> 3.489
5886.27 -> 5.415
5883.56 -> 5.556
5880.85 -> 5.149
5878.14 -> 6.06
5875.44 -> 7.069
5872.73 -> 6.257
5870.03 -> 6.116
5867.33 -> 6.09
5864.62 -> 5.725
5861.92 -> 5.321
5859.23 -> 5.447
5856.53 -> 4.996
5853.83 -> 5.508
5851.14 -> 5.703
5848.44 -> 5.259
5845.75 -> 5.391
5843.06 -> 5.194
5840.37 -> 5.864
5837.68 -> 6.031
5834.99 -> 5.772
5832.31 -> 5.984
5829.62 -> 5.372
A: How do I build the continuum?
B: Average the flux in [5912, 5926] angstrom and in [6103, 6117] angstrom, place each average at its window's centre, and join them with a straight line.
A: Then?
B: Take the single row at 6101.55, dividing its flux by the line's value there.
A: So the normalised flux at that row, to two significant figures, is 0.94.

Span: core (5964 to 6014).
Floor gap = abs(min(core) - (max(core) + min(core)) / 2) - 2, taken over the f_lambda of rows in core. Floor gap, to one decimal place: -1.5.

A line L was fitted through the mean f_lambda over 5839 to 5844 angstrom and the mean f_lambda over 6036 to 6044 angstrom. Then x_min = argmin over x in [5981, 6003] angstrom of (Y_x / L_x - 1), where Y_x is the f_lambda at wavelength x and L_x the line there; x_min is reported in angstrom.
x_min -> 5990.18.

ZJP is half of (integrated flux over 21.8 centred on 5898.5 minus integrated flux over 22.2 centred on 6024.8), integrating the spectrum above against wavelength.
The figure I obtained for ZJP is -5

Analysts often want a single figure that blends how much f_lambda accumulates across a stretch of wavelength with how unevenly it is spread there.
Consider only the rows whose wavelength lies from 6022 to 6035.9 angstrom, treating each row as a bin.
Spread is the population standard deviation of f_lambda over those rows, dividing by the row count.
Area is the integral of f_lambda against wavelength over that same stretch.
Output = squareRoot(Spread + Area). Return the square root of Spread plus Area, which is 8.59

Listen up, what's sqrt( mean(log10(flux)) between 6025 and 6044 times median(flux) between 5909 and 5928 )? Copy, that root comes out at 2.03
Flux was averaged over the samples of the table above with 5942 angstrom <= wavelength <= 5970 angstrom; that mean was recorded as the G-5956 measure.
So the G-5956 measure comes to 5.50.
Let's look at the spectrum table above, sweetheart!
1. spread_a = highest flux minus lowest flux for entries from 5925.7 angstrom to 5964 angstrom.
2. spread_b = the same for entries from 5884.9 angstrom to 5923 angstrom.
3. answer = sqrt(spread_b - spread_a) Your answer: 1.2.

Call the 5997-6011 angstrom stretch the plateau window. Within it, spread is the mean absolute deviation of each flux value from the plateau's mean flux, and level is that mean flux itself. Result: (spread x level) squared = 1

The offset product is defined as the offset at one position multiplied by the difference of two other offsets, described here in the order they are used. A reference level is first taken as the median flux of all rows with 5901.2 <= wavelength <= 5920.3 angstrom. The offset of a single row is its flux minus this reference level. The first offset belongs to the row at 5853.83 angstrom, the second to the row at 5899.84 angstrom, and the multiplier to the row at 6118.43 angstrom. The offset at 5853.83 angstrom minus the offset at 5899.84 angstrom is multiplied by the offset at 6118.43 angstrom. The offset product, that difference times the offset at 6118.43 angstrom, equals 0.15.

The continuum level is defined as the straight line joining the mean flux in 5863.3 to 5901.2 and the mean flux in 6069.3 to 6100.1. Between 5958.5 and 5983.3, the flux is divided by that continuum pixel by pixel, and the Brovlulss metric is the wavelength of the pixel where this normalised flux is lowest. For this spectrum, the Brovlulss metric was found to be 5976.41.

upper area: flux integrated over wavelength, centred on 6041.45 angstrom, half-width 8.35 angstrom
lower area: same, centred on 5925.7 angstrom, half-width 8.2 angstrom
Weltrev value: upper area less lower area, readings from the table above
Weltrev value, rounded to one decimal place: -1.7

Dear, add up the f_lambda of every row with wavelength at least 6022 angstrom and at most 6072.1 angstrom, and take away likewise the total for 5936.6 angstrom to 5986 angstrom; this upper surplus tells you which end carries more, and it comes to -0.68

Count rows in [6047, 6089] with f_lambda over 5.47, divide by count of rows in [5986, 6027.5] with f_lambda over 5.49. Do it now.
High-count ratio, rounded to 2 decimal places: 1.80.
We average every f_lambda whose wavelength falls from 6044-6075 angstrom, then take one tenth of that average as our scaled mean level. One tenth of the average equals 0.559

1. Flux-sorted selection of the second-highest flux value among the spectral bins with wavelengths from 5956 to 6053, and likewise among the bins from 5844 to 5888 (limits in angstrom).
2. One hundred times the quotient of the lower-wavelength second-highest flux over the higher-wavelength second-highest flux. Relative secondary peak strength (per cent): 103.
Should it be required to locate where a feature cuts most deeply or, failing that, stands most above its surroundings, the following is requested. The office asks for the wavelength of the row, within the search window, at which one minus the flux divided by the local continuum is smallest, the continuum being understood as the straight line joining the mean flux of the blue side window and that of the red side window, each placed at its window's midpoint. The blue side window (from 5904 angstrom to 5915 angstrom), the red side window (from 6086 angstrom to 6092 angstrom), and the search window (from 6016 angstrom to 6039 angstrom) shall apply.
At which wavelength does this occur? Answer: 6026.15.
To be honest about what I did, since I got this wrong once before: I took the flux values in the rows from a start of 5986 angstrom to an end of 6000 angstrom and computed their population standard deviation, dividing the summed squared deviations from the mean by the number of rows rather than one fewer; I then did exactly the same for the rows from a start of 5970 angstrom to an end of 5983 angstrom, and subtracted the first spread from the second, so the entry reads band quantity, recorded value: 0.18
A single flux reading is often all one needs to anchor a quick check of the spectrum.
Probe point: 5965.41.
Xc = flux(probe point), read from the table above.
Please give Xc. 5.594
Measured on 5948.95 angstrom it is 5.125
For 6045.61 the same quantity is 5.91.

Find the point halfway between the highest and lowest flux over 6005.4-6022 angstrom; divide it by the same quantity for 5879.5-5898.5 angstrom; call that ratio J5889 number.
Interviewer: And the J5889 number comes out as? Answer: 1.18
